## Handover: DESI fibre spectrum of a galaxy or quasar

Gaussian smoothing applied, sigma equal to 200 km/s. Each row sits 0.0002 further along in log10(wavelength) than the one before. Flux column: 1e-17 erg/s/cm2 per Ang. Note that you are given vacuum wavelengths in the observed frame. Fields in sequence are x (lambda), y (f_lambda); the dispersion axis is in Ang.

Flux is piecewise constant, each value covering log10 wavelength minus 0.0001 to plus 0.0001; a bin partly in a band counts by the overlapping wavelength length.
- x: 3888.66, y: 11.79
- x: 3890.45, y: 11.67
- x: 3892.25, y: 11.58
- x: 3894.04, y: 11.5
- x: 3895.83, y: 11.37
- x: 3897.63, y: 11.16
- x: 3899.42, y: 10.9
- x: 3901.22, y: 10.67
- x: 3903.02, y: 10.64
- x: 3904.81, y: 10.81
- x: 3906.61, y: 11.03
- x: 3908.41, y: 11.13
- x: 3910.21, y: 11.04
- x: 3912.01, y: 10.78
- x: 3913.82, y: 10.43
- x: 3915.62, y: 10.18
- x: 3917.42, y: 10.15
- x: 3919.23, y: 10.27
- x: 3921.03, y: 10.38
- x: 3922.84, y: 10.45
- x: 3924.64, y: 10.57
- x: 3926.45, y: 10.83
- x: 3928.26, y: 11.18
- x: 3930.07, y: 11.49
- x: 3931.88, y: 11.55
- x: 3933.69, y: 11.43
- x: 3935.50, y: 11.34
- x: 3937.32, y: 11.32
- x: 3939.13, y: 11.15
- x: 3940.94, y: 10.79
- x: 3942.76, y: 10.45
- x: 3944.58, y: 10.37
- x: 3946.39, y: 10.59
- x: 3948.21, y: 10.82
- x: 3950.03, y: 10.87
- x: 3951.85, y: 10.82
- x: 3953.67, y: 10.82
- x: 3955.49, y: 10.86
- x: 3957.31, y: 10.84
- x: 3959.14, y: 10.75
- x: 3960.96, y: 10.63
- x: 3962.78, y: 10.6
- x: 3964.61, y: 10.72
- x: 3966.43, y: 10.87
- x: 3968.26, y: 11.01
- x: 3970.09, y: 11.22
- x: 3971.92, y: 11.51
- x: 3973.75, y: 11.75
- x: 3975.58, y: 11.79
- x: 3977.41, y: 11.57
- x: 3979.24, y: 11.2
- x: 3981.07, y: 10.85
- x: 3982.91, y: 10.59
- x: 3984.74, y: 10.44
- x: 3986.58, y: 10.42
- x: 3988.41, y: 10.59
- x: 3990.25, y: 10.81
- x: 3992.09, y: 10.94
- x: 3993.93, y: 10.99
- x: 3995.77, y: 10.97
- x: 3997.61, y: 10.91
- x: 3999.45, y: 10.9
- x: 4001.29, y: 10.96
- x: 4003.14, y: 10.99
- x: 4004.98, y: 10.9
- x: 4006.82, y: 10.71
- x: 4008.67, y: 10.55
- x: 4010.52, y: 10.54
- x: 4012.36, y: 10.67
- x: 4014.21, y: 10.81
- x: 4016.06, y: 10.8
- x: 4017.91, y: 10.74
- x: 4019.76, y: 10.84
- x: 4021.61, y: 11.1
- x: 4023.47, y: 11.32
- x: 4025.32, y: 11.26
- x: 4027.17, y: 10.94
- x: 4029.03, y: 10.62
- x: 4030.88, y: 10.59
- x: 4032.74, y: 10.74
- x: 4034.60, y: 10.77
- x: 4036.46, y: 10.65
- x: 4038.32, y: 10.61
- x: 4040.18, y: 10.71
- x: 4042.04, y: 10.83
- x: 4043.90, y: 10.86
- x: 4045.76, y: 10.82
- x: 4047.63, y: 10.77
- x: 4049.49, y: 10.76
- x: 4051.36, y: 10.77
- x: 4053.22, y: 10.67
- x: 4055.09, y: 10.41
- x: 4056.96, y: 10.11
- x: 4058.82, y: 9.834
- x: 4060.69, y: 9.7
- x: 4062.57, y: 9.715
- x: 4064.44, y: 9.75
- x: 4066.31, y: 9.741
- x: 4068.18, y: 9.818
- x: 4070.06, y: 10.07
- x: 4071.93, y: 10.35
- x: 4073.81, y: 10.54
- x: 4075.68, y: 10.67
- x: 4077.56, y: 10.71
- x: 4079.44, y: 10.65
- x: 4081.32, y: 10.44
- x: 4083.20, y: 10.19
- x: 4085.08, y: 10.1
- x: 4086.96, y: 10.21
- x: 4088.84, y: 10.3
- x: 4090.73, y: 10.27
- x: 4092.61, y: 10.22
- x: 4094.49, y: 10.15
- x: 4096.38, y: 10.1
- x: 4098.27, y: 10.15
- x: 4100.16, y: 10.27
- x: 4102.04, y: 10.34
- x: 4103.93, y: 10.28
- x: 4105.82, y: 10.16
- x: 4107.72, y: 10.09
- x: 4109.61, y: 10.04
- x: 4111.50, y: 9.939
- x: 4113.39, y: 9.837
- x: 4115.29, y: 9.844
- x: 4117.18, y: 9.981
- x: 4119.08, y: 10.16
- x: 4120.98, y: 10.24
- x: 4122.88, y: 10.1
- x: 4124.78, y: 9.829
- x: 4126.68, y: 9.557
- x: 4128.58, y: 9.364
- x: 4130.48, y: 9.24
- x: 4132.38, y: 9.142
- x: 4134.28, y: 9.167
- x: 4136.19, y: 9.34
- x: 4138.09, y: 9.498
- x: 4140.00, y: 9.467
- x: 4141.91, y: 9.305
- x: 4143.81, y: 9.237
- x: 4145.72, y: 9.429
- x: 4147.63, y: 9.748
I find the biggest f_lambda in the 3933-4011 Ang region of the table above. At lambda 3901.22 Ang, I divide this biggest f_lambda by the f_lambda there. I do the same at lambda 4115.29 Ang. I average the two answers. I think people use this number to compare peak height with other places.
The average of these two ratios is 1.15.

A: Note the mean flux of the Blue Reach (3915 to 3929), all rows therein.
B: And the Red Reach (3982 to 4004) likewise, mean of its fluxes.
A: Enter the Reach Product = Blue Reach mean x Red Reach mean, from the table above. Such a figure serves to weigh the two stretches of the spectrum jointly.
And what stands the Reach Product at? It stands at 113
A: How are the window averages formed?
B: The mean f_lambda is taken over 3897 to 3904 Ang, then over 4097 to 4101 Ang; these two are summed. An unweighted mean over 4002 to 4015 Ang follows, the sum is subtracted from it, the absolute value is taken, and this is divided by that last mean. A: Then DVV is 0.96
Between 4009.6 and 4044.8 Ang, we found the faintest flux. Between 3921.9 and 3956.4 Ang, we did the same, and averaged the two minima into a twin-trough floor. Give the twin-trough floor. 10.5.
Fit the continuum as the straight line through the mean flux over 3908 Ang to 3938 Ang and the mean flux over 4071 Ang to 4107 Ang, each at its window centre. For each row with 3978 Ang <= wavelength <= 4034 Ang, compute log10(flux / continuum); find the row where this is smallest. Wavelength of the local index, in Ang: 3986.58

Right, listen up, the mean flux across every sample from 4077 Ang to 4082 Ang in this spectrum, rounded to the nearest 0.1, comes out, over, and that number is 10.6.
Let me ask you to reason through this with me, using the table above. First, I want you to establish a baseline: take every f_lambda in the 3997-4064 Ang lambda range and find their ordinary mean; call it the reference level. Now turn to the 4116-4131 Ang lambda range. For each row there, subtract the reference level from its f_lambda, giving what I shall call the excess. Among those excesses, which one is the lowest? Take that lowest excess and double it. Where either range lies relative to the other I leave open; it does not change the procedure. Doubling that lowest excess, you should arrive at -2.9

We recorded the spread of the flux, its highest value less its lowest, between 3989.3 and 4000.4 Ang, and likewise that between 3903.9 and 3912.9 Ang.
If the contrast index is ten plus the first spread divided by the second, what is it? 10.5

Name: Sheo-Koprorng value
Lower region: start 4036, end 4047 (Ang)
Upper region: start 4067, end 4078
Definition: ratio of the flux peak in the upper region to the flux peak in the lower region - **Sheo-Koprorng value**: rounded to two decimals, 0.99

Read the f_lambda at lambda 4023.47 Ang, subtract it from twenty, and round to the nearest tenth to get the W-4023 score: 8.7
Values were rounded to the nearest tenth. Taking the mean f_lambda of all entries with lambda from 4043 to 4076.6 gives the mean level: 10.3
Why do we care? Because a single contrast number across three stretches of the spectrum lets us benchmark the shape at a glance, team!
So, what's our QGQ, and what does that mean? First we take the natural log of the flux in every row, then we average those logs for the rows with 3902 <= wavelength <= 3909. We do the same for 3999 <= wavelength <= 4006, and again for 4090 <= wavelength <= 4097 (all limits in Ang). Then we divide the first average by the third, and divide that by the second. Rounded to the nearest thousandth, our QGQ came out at 0.430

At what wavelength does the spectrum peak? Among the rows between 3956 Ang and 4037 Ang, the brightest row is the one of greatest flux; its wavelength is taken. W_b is 3975.58 Ang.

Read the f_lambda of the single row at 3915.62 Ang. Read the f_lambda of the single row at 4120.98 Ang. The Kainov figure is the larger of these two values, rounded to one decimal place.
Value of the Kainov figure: 10.2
